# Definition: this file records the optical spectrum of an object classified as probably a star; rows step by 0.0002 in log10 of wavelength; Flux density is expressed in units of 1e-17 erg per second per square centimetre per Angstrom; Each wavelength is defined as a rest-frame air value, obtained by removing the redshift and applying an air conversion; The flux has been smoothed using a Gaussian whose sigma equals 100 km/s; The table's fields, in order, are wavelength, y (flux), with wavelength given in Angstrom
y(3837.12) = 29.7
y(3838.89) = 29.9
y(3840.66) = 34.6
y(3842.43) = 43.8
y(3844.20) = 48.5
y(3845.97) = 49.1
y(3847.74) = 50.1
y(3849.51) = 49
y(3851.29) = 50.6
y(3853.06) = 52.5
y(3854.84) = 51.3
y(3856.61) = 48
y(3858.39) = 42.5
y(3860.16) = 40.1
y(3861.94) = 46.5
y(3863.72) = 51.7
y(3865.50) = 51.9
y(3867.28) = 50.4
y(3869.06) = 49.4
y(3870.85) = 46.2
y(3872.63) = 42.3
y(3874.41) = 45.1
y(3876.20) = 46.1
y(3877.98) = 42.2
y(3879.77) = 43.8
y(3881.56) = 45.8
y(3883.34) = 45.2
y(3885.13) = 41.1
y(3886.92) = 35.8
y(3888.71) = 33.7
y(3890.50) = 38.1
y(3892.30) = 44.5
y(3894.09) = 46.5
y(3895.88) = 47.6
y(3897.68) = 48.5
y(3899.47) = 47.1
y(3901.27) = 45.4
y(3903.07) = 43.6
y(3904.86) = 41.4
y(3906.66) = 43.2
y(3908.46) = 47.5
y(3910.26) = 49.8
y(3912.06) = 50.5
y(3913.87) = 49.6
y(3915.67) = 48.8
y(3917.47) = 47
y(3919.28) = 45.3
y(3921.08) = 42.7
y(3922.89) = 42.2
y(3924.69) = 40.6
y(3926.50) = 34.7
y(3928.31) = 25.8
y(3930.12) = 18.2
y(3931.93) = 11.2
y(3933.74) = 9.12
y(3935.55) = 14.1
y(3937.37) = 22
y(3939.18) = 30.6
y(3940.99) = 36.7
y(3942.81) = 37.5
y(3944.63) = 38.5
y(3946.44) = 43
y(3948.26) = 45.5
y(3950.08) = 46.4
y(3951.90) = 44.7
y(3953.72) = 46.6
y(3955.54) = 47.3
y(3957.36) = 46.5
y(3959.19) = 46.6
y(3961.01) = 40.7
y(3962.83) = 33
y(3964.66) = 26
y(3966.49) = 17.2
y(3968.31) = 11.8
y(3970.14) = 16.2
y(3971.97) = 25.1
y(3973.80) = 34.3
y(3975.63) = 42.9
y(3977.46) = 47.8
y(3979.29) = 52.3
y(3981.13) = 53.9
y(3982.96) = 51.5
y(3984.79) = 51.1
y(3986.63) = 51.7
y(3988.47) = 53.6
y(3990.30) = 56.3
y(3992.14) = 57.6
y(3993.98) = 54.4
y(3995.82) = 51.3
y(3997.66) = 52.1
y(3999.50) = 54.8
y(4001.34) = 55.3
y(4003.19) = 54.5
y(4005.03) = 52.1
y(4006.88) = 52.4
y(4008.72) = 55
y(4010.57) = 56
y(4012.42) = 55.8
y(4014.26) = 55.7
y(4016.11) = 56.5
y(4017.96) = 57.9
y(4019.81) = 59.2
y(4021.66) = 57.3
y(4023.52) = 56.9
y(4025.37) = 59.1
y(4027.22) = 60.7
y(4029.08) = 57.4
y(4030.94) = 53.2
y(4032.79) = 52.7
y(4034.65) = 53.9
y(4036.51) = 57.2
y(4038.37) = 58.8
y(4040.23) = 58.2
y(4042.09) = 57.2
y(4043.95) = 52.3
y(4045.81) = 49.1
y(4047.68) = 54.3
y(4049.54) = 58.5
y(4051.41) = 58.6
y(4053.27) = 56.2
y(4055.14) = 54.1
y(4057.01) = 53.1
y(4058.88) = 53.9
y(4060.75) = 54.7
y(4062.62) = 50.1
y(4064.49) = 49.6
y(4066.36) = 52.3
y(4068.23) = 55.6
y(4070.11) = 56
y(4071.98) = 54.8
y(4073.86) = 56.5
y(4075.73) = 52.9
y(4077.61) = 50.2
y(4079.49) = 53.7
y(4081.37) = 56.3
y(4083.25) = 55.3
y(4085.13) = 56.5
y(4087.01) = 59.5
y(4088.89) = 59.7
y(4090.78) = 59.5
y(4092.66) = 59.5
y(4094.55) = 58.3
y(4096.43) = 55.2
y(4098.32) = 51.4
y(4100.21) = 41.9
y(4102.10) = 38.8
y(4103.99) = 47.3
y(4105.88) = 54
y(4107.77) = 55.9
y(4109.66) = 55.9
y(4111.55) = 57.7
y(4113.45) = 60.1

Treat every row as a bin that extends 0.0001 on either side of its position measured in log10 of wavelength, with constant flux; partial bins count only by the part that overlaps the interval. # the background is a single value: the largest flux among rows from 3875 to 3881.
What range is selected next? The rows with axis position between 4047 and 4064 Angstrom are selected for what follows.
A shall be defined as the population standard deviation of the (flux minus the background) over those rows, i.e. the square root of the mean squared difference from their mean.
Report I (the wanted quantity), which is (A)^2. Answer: 6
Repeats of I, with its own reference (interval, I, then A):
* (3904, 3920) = 9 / 3.0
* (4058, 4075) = 6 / 2.4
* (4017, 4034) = 6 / 2.5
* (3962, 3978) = 134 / 11.6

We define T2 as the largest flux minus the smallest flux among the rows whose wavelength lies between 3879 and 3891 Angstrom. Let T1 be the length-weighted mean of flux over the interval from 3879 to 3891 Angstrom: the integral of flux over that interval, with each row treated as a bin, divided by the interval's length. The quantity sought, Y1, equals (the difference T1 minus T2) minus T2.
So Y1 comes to 16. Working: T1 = 40.6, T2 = 12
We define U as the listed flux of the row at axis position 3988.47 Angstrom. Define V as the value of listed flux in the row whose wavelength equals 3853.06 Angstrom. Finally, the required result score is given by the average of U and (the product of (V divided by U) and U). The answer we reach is 53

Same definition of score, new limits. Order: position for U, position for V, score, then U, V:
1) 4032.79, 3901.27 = 49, 52.7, 45.4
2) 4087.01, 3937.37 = 41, 59.5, 22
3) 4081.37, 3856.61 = 52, 56.3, 48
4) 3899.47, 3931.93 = 29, 47.1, 11.2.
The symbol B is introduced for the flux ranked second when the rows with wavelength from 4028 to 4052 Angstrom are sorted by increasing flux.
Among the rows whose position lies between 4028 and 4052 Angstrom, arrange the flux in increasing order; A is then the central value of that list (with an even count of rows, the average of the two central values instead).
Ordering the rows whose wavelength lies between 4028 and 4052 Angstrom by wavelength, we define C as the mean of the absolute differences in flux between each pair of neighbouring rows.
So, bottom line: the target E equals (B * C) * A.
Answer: 7479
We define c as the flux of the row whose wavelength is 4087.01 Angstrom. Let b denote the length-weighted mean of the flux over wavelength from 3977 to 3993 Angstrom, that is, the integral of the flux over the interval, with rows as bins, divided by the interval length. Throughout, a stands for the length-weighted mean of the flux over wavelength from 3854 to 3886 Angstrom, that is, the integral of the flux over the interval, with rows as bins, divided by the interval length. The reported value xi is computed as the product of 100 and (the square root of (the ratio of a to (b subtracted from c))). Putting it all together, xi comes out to 266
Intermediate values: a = 46.1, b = 53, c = 59.5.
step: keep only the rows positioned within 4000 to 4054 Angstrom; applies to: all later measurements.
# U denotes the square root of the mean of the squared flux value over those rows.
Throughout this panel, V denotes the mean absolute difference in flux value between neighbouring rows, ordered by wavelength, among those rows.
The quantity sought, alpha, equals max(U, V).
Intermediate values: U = 56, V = 1.9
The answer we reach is 56.0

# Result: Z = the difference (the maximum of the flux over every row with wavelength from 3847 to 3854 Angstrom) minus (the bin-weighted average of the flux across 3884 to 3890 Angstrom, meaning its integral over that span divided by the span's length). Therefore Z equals 15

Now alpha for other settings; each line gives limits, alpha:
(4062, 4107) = 53.8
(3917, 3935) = 34.5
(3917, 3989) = 39.1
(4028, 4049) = 55.0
